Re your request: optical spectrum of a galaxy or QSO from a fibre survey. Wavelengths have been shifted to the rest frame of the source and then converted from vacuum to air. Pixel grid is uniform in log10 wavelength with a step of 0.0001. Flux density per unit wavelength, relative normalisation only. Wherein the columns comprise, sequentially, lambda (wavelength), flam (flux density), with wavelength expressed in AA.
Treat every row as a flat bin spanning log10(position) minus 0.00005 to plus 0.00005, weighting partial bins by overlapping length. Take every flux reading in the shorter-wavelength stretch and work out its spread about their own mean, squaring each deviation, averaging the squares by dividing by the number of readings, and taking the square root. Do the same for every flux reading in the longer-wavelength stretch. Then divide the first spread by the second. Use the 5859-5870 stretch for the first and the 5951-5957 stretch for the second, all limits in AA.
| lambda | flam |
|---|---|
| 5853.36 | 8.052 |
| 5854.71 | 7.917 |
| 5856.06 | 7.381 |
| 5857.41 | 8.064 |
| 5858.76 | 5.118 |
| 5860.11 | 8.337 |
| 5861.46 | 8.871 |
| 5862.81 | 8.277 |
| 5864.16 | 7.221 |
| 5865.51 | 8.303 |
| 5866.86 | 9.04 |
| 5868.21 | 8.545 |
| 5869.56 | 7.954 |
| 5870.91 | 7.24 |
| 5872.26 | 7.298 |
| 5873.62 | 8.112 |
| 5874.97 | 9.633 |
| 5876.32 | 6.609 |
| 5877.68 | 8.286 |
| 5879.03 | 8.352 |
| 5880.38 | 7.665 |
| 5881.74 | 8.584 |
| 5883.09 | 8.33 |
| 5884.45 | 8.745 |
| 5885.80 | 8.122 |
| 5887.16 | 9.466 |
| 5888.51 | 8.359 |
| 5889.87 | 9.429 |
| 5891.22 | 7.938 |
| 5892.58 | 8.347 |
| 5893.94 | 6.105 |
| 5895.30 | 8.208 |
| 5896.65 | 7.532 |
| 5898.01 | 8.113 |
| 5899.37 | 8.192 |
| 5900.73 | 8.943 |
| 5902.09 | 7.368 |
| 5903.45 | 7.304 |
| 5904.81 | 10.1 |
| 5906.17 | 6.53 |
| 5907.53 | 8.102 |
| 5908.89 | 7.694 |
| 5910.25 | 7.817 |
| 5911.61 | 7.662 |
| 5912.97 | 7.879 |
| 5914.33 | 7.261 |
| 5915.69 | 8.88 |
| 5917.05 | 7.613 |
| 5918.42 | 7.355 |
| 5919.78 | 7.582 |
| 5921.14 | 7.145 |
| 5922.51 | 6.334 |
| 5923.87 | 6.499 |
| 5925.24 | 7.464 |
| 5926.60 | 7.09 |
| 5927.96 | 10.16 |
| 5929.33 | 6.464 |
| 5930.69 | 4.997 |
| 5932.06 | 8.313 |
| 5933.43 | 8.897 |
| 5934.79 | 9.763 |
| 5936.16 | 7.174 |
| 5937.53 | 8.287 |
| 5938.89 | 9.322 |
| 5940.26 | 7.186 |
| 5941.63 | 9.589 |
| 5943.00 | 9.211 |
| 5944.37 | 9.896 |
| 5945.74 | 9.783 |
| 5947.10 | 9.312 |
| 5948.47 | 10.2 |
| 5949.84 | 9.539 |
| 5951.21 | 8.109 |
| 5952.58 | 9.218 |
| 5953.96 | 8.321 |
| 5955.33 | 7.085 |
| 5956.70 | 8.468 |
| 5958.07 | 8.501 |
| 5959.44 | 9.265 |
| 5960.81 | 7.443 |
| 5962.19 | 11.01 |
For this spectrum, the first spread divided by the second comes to 0.77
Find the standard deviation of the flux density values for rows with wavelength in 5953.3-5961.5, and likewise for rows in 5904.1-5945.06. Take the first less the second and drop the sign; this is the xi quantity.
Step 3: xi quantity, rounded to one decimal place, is 0.5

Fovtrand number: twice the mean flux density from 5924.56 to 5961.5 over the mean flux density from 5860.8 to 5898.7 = 2.1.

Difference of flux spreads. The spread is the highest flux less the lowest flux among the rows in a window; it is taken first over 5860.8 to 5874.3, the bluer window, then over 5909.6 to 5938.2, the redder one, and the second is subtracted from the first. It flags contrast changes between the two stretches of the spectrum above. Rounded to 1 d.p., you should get -3.3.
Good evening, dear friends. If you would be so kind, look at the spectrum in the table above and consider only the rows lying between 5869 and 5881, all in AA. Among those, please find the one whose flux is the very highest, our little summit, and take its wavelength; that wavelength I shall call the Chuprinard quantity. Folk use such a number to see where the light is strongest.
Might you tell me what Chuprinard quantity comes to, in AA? 5874.97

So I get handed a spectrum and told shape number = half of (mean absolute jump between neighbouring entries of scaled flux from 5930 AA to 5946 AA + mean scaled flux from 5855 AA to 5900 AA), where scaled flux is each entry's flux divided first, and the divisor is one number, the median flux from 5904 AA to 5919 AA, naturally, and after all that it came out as 0.61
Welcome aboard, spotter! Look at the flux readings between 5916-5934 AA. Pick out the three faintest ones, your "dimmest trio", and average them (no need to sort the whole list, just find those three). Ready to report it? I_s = 5.9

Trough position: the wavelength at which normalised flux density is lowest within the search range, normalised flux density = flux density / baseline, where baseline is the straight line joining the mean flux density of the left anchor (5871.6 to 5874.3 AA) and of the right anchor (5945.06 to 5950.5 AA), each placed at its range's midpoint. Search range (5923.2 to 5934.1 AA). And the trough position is 5930.69 AA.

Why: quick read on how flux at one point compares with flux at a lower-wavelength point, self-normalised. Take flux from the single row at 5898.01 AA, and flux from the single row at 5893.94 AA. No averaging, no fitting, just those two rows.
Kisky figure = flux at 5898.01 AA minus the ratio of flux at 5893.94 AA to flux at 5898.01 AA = 7.4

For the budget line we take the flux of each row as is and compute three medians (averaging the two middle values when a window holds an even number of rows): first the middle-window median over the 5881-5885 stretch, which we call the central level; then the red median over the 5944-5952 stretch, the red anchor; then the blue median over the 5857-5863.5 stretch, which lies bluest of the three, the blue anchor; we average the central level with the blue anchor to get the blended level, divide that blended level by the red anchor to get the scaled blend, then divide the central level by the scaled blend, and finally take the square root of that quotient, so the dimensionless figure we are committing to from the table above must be 3.14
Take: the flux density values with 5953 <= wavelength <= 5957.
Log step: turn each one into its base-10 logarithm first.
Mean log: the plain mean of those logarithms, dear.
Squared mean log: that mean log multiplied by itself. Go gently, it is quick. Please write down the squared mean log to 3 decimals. 0.809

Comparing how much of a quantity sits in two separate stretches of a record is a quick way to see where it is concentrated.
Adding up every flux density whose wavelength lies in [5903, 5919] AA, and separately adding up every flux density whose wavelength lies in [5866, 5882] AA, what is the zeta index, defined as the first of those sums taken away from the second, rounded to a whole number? 3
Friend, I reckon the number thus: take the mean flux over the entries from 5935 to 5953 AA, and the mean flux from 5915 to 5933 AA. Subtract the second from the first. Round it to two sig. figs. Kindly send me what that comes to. 1.6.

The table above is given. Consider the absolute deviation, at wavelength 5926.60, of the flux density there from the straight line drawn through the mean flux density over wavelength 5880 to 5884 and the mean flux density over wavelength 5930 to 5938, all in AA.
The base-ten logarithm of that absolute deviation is -0.07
